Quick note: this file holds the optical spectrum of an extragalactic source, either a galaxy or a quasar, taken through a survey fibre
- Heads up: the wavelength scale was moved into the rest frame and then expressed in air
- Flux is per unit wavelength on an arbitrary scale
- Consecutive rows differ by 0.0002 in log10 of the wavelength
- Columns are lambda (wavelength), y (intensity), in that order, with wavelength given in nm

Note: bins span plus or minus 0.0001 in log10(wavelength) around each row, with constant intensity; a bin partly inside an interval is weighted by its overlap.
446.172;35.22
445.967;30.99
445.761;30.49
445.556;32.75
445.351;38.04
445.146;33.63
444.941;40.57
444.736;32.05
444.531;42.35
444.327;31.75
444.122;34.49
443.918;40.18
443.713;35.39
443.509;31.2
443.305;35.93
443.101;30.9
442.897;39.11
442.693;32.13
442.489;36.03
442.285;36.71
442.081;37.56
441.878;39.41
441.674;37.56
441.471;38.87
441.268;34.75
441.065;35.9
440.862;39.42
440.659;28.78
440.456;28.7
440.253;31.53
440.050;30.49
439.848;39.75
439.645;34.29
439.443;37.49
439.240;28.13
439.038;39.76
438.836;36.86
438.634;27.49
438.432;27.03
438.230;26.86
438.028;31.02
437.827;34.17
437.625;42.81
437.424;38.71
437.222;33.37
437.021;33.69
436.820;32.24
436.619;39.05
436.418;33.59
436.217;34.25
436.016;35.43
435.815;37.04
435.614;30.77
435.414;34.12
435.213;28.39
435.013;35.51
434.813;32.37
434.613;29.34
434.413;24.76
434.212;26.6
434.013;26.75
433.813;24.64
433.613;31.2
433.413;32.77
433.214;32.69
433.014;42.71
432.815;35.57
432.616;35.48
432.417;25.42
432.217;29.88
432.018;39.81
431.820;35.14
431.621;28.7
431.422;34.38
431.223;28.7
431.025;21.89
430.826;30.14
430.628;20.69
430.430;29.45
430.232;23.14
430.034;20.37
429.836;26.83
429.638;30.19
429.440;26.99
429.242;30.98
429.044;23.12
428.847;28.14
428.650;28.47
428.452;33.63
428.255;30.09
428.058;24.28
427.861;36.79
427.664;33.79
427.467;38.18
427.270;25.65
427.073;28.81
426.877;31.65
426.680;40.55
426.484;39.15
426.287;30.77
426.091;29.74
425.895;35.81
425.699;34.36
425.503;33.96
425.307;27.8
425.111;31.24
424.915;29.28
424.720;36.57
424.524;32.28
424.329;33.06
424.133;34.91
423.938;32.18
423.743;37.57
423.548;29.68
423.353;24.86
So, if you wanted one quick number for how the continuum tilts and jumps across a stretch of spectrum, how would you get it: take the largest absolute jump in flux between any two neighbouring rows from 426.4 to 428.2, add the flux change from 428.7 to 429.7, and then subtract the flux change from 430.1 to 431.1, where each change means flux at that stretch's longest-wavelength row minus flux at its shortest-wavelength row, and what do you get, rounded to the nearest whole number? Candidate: 16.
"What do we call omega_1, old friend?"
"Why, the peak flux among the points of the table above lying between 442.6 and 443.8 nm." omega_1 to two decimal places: 39.11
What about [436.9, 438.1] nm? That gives 42.81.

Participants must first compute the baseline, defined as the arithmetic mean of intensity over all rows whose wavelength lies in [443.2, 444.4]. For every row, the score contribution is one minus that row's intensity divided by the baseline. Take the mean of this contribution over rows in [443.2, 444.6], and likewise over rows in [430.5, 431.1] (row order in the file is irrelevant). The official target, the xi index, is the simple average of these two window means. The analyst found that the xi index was 0.14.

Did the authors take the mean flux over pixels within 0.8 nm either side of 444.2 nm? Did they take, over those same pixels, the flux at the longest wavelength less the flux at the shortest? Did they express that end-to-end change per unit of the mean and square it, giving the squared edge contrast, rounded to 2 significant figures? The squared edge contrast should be 0.068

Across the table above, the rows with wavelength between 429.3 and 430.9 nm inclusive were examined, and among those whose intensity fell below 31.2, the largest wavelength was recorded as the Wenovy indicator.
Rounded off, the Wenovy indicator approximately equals 430.826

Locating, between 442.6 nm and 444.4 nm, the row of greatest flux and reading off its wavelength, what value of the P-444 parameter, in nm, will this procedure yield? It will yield 443.918 nm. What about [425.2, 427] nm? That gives 426.680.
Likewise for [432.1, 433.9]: 433.014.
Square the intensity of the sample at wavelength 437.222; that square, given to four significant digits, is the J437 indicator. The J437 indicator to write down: 1114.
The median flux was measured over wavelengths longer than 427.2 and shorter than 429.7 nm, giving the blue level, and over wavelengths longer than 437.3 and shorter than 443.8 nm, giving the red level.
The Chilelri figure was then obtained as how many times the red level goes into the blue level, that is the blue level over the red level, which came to 0.84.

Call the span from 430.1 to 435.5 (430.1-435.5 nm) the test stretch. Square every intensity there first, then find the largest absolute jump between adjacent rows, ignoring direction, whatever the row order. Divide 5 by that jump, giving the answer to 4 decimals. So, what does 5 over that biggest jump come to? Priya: 0.0066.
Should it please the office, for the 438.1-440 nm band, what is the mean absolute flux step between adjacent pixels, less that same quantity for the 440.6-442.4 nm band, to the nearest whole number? 2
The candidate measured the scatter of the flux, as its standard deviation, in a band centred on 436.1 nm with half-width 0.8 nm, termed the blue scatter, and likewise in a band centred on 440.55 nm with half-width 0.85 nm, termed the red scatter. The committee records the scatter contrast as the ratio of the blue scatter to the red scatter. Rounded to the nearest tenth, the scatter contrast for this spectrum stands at 0.6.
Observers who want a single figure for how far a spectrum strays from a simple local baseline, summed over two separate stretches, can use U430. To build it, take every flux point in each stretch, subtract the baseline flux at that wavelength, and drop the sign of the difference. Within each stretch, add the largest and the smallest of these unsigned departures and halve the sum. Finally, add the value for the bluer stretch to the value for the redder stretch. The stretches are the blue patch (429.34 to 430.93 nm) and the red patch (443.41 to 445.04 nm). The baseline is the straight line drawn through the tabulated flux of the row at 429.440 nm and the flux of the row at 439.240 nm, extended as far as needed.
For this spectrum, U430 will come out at 11.4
